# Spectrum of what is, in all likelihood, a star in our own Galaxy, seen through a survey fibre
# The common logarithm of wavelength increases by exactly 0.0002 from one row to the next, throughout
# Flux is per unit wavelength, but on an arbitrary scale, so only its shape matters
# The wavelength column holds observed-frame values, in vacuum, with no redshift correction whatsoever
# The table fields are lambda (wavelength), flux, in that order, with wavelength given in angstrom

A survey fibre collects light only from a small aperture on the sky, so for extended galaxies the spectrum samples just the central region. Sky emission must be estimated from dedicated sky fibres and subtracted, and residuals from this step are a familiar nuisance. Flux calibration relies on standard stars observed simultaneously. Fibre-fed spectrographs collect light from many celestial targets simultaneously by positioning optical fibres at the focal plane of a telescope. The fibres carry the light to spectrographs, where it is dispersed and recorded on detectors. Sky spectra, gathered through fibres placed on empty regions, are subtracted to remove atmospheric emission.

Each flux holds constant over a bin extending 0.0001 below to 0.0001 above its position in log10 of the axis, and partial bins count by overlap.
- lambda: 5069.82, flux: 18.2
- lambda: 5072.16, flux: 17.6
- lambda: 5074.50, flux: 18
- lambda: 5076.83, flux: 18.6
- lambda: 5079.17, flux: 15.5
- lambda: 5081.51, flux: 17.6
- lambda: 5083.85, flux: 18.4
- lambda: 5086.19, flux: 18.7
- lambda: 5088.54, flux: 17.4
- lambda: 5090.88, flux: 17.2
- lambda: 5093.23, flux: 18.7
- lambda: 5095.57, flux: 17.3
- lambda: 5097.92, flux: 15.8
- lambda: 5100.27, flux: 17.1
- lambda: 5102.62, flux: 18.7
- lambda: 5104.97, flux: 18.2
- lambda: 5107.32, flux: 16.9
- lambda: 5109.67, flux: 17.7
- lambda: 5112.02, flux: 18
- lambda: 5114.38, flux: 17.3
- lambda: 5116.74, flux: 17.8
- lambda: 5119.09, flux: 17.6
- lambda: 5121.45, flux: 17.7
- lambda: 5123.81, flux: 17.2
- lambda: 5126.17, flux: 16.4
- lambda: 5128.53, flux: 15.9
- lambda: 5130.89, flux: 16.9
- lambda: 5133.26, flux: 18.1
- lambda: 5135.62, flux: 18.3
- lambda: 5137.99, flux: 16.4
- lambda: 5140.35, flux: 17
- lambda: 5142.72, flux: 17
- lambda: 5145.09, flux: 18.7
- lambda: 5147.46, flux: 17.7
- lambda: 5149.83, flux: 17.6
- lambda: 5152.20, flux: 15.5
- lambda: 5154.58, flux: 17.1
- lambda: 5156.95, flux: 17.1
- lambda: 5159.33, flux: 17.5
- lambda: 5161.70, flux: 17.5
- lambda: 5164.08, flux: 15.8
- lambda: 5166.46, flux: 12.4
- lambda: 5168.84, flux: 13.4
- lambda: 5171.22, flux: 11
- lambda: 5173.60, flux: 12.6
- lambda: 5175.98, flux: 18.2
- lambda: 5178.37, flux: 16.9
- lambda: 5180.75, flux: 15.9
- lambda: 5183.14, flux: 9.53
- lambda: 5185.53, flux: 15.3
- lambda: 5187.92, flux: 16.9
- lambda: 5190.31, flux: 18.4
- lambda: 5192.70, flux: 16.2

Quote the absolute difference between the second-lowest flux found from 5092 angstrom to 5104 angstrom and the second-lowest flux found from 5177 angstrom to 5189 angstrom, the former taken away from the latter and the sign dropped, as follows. 1.8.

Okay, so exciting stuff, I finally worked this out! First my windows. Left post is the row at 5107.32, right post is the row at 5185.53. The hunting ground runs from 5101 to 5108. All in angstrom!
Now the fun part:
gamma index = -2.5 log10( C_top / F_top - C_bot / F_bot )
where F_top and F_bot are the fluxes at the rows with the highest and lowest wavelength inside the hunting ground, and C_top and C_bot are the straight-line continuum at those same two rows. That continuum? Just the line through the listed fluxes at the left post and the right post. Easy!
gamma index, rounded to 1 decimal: 2.6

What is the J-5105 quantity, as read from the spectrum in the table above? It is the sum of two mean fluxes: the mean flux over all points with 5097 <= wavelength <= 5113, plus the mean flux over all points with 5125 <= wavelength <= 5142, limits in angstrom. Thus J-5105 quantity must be 34.5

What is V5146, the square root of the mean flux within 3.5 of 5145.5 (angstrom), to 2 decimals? 4.22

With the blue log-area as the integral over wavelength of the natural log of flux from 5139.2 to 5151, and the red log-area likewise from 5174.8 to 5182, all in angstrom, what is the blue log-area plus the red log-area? 54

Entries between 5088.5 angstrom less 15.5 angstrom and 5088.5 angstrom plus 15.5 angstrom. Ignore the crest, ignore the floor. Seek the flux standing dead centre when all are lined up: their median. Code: 17.6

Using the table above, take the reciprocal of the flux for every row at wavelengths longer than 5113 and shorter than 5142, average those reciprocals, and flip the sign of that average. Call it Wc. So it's -0.0582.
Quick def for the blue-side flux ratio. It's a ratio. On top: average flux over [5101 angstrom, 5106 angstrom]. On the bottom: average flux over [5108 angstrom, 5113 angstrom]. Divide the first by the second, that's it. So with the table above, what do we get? 1.03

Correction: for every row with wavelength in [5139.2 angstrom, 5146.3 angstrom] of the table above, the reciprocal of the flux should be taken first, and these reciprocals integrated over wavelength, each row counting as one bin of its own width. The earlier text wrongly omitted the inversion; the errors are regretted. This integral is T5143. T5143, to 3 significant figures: 0.405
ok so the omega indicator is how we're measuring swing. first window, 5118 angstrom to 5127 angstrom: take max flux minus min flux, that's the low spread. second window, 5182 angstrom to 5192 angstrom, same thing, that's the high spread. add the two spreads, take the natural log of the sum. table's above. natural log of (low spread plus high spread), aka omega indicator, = 2.32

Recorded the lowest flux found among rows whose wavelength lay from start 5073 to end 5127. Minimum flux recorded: 15.5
